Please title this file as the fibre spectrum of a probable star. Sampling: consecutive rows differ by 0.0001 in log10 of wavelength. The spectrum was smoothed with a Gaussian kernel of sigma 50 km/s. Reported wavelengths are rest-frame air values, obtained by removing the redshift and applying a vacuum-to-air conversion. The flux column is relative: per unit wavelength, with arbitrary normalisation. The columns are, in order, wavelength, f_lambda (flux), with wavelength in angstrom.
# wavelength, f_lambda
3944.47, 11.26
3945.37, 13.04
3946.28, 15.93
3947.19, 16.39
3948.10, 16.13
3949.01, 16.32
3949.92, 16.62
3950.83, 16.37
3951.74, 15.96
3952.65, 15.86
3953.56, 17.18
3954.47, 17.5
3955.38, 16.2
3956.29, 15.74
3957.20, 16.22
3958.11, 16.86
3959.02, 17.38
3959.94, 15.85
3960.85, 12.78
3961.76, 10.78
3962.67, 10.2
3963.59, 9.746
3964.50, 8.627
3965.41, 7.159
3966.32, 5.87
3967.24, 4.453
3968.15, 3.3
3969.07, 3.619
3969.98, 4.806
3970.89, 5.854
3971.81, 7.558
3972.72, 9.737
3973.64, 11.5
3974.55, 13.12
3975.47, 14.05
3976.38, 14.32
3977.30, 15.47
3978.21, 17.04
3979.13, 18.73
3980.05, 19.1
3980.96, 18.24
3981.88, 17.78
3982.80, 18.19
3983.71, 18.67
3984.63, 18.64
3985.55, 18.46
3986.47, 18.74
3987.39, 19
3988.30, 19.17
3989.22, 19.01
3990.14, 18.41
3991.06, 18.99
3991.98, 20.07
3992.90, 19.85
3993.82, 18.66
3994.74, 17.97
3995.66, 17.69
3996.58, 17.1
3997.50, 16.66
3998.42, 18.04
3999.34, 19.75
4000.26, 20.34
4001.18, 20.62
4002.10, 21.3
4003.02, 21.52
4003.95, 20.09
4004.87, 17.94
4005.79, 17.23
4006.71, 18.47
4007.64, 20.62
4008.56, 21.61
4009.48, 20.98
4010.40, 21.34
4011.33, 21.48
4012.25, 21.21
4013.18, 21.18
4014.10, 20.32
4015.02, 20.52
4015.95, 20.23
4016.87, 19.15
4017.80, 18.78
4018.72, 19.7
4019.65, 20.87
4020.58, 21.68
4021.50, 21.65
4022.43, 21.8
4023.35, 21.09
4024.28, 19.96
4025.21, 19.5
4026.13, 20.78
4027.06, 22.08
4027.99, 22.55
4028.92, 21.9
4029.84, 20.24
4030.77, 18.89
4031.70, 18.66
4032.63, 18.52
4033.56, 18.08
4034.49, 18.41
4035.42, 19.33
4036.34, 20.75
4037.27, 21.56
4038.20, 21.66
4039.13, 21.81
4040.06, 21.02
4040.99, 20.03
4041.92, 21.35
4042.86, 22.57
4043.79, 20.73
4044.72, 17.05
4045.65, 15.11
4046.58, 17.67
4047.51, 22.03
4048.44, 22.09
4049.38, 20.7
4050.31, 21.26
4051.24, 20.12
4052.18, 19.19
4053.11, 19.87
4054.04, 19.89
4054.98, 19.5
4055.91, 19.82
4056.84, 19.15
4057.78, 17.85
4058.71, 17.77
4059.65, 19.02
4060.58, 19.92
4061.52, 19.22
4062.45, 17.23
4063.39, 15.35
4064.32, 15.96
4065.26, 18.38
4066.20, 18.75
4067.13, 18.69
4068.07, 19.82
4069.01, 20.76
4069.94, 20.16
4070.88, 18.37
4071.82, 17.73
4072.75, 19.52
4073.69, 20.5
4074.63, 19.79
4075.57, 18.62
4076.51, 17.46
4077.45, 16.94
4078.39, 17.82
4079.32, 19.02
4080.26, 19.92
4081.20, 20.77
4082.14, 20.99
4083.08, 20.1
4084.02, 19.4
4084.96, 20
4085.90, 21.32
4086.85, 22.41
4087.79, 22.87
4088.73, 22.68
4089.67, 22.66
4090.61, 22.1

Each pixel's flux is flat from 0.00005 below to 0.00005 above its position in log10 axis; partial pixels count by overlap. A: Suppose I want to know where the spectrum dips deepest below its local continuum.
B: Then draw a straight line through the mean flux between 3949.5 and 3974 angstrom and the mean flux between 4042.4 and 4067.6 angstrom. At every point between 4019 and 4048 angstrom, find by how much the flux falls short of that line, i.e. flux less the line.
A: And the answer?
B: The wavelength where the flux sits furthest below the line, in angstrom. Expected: 4045.65 angstrom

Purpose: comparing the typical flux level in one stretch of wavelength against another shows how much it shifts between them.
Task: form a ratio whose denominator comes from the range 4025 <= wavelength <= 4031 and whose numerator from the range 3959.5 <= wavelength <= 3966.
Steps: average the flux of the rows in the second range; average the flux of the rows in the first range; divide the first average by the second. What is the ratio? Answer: 0.51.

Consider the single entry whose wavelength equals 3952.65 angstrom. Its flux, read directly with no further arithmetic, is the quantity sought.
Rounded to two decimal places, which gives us 15.86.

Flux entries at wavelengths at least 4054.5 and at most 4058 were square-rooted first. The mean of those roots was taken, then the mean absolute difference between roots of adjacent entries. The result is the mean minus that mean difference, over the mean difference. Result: 49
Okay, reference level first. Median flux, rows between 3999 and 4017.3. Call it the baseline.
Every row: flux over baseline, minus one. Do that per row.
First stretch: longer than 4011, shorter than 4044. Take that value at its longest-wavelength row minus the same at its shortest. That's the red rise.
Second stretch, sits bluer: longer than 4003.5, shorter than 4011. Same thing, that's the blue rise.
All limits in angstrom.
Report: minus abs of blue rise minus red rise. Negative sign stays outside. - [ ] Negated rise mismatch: -0.10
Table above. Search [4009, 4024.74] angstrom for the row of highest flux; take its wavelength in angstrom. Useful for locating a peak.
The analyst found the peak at 4022.43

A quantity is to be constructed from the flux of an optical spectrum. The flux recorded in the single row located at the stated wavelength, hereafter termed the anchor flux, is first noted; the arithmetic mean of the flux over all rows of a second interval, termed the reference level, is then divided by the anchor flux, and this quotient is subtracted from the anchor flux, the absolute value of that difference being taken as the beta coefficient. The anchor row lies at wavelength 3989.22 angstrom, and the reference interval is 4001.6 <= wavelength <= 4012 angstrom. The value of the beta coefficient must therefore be 17.9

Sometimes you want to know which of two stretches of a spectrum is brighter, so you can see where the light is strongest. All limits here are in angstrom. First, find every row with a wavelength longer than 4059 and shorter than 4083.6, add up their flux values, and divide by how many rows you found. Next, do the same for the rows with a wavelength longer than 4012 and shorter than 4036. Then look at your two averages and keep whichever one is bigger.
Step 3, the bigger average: 20.3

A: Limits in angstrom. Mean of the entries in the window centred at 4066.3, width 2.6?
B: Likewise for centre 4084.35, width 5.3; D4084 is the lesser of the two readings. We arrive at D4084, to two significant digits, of 19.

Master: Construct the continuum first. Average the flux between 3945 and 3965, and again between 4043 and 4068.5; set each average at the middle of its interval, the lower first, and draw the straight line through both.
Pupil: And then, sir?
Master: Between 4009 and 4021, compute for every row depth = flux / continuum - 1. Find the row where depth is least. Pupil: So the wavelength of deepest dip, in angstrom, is 4017.80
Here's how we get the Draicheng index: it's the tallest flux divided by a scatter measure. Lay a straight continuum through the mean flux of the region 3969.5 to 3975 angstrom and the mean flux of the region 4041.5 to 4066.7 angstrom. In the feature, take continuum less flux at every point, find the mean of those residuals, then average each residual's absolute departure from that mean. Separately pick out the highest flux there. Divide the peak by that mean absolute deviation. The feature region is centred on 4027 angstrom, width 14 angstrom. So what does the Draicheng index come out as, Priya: 14.1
